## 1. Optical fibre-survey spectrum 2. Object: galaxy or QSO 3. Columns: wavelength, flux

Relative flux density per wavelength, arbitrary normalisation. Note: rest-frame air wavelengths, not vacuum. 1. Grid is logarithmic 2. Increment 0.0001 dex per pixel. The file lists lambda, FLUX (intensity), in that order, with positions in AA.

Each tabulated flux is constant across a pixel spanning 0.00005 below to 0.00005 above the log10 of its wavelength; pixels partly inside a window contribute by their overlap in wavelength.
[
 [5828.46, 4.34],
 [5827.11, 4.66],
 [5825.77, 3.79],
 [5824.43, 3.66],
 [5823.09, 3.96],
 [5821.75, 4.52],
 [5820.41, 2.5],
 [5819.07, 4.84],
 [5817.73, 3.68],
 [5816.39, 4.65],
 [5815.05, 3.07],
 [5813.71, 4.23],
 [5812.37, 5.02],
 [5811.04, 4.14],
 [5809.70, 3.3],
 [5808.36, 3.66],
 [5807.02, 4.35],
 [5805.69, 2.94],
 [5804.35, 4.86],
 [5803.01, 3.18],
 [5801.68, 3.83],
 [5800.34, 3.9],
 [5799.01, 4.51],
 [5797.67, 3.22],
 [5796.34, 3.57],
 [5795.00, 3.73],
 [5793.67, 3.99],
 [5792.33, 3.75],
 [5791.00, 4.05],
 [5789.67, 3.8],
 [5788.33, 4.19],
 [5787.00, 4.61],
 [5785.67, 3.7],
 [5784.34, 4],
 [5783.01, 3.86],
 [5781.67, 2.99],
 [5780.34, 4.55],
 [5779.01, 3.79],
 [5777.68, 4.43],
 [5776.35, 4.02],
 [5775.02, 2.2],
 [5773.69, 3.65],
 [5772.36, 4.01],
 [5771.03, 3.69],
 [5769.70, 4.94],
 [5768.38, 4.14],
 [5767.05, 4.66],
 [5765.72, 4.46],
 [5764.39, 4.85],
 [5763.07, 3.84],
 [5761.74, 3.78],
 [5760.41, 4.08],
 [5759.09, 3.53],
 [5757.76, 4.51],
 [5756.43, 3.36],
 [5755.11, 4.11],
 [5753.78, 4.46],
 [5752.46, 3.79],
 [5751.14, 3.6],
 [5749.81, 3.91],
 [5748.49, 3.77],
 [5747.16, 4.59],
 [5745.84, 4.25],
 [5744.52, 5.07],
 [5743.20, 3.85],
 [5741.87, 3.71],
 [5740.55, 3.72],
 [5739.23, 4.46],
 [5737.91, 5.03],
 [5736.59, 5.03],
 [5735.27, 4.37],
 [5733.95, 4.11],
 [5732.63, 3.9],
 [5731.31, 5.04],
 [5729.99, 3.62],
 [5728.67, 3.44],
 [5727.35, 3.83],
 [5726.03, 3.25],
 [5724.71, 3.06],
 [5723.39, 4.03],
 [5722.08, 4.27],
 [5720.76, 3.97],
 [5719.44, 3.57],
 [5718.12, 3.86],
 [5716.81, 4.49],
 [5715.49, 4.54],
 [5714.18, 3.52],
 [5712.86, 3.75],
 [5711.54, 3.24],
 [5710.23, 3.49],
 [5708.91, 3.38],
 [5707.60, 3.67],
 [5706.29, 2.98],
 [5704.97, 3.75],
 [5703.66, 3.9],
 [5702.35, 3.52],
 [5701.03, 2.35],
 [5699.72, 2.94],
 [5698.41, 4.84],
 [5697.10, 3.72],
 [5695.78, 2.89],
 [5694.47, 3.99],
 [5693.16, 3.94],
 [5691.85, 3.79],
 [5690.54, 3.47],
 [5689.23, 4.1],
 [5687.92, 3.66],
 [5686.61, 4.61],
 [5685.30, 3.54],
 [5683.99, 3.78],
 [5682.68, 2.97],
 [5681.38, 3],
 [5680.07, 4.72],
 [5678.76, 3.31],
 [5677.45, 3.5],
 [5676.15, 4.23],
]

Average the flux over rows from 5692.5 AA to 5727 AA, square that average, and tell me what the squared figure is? 13.3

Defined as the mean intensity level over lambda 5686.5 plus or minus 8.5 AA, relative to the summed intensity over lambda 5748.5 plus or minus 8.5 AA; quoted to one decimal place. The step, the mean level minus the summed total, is -48.4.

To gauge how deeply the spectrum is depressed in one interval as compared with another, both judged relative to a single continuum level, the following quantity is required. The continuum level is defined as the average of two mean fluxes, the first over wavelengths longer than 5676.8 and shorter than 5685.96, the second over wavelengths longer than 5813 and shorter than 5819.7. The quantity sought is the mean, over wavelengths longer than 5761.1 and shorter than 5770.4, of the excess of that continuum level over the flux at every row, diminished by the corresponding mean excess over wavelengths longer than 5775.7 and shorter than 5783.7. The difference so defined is -0.44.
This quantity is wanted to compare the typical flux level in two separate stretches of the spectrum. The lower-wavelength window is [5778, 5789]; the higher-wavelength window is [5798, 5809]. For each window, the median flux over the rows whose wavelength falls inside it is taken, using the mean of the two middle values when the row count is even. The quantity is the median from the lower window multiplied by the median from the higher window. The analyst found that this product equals 15.2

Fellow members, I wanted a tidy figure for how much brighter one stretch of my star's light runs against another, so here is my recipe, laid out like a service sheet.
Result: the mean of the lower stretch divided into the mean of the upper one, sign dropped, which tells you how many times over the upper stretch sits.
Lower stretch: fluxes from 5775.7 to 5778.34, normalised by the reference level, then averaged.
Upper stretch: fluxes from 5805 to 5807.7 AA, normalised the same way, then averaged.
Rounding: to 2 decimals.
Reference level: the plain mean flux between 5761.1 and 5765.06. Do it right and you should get 0.86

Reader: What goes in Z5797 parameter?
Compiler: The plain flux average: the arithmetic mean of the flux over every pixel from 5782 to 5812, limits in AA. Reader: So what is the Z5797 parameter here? 3.87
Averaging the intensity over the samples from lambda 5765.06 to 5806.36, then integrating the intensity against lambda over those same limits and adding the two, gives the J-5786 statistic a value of 165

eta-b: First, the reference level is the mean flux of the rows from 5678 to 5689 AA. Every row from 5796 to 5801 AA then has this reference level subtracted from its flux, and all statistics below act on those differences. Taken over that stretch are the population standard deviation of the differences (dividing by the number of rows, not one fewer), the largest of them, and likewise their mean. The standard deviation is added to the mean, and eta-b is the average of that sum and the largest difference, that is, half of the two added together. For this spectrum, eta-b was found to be 0.69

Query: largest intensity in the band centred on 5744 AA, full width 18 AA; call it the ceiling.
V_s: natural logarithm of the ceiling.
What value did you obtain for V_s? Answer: 1.62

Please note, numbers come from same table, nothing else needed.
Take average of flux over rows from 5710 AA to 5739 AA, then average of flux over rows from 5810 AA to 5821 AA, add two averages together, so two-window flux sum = 8.0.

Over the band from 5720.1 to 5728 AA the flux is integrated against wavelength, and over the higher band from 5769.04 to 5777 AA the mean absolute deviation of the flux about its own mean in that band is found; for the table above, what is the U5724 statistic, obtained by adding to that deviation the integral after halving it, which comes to 15.3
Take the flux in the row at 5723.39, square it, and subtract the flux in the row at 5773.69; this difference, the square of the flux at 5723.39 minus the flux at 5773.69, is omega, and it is 12.6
